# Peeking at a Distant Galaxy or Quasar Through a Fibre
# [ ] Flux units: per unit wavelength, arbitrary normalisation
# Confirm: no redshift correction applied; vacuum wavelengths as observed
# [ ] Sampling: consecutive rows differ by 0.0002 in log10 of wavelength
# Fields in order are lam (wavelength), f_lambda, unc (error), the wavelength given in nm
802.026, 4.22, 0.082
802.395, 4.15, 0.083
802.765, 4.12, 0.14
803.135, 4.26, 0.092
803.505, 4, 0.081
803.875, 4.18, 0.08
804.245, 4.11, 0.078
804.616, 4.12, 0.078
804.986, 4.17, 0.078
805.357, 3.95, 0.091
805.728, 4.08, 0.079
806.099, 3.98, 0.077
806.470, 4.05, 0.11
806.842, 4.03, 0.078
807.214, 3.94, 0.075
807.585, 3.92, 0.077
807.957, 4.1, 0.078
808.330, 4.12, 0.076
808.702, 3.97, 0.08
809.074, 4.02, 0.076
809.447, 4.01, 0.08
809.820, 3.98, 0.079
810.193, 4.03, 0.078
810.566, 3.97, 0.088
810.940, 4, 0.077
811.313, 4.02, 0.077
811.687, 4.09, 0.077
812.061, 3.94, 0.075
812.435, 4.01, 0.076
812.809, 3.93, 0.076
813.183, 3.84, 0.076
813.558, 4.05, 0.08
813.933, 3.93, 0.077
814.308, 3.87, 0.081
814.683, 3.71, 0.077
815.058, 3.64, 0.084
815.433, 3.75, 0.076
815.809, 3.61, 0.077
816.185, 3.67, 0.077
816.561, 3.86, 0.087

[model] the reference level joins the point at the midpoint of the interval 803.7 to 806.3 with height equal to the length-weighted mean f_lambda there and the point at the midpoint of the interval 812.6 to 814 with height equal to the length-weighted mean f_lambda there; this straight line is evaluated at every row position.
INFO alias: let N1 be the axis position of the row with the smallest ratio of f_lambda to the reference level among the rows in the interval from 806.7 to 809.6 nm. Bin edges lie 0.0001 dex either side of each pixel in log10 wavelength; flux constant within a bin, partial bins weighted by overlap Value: 807.585 nm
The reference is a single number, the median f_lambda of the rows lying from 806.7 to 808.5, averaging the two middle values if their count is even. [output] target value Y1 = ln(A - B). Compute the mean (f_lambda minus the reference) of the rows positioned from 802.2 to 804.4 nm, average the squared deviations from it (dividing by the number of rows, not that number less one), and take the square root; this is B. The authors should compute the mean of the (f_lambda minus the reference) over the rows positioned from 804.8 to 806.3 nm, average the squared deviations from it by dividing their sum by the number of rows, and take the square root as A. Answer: -4.8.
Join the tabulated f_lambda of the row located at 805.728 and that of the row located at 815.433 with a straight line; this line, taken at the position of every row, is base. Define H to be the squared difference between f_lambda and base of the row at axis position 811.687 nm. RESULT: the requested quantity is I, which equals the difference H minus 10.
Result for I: -9.95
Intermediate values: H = 0.045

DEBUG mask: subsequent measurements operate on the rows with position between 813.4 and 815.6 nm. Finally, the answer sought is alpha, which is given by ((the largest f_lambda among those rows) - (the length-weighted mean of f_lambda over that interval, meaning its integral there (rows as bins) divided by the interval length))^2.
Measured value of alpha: 0.051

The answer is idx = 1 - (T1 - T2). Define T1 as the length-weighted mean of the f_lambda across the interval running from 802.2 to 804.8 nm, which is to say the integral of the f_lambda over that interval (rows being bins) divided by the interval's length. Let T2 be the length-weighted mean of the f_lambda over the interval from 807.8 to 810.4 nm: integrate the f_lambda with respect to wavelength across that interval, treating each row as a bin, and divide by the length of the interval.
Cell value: 0.90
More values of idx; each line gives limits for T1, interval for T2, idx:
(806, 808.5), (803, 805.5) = 1.09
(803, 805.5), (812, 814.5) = 0.83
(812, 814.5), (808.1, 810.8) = 1.08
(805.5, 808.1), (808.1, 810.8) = 1.00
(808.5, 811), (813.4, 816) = 0.79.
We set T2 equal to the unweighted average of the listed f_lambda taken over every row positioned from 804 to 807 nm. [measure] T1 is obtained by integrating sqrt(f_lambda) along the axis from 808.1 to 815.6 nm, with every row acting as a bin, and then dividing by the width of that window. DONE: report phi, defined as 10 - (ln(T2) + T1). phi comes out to 6.61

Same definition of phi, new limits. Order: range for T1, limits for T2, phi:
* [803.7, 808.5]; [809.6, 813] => 6.60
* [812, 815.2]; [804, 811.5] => 6.64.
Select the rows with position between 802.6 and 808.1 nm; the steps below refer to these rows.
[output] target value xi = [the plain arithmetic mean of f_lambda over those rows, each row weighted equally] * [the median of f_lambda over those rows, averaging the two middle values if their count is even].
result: 16.6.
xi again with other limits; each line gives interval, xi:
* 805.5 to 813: 16.1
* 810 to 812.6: 16.1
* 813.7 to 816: 14.0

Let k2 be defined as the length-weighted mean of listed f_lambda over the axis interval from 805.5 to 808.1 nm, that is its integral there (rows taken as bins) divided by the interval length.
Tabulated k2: 4.012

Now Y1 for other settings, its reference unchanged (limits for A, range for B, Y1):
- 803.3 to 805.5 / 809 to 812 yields -3.0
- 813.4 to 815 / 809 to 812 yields -2.4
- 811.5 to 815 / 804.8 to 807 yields -3.3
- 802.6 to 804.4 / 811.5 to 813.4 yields -6.2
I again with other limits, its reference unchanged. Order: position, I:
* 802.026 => -10.00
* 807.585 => -9.99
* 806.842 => -10.00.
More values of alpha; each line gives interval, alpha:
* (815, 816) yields 0.006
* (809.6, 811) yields 0.001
